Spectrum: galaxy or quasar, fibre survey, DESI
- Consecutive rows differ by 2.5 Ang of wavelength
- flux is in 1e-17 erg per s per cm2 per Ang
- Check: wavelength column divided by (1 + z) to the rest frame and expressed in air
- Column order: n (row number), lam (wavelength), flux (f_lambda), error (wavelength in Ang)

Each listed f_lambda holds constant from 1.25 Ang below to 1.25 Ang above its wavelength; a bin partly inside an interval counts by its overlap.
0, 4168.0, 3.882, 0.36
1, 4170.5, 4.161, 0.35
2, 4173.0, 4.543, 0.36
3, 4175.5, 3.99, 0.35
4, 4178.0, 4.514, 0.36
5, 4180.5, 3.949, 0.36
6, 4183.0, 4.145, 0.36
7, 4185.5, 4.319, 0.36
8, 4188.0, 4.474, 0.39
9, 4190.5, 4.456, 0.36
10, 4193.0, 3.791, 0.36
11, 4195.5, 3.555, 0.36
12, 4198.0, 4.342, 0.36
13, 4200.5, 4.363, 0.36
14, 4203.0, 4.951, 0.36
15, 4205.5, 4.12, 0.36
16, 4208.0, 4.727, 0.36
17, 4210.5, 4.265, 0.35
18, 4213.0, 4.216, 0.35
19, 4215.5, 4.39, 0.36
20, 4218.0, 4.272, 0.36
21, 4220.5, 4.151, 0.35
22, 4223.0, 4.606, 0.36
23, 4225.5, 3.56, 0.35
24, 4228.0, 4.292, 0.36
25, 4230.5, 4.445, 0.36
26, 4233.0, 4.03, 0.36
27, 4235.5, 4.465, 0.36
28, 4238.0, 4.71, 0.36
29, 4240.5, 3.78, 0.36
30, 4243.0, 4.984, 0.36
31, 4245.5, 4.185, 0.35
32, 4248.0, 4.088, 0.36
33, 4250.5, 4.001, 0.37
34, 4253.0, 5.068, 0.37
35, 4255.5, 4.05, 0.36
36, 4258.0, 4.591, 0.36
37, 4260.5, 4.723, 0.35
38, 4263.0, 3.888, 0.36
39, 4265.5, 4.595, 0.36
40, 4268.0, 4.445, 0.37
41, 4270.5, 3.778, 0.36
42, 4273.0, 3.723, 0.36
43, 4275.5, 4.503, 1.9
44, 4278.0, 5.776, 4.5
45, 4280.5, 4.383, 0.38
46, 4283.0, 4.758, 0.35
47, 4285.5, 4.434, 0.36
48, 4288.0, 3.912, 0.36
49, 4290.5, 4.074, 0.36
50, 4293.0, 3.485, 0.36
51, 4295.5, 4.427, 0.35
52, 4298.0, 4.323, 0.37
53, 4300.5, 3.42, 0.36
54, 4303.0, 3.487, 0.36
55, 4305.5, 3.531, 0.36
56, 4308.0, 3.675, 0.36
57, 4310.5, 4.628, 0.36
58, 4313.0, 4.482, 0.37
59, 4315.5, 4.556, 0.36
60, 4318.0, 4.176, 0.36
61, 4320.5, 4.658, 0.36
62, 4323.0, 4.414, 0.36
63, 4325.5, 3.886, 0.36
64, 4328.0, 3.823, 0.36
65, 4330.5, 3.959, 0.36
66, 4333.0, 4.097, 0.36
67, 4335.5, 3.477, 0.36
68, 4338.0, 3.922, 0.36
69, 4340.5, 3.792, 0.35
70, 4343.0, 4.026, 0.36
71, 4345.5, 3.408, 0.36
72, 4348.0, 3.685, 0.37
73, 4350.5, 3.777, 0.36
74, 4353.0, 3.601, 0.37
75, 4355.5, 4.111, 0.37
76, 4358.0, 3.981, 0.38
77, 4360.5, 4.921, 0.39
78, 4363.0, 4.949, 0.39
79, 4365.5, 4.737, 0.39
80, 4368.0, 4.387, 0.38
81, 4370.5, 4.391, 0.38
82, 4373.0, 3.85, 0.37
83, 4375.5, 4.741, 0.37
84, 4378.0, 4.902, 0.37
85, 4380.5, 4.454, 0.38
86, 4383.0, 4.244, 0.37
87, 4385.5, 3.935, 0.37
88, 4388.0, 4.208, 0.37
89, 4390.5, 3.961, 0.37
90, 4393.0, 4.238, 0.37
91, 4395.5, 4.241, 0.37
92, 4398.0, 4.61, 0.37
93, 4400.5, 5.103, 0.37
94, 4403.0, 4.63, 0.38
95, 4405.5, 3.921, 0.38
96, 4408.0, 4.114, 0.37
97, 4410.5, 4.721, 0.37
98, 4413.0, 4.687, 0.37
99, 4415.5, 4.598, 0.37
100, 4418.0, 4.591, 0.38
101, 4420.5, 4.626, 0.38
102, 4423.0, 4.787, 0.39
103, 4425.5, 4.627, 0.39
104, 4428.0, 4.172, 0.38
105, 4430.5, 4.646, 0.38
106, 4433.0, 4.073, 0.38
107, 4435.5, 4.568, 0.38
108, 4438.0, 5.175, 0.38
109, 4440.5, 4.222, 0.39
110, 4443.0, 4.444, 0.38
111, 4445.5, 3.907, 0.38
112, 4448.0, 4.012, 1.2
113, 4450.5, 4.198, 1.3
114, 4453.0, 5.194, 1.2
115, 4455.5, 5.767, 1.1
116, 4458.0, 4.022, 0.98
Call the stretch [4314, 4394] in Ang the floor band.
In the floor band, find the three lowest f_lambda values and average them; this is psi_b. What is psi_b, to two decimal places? 3.50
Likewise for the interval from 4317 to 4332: 3.89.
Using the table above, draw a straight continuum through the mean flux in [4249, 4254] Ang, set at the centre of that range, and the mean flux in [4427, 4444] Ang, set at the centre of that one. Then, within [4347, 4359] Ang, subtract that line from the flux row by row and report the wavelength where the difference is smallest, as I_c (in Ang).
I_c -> 4353.0 Ang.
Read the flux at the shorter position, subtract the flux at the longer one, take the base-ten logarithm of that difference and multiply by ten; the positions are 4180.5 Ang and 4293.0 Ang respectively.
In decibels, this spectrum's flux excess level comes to -3.3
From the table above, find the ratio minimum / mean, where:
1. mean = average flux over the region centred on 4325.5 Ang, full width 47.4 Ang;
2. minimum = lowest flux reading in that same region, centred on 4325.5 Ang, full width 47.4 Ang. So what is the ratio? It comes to 0.86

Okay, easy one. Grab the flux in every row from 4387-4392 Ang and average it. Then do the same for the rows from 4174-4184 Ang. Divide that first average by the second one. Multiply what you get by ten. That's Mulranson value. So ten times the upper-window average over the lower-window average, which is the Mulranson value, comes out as 9.8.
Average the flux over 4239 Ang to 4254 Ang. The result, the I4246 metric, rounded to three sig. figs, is 4.35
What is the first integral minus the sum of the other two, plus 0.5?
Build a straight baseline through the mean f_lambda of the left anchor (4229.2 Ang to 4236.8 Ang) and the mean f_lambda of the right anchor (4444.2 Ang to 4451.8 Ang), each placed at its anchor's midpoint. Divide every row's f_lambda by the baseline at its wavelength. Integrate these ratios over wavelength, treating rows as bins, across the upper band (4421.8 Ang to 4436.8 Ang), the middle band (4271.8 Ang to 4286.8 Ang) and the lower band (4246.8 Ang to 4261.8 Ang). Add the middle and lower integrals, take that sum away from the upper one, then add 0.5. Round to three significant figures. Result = -14.6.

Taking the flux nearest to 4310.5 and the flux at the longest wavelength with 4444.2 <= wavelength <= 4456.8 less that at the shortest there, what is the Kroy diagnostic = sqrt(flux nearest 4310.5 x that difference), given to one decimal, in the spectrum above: 2.9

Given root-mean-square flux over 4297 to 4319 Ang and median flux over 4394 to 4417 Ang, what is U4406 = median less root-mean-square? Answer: 0.55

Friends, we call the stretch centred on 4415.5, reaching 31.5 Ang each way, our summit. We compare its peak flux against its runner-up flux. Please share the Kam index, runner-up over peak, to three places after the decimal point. 0.986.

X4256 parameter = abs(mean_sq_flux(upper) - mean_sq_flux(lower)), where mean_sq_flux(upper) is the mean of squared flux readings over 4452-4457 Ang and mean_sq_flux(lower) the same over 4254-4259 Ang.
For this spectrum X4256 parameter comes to 11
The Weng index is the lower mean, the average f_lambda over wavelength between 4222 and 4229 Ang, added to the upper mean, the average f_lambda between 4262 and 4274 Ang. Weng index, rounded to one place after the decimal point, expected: 8.2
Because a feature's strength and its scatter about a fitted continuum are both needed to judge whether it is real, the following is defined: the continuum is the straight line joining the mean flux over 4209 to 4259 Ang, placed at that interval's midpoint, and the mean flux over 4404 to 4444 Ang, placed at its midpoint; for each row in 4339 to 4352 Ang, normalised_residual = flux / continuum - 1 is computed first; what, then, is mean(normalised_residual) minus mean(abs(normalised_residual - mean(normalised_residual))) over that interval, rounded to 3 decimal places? -0.189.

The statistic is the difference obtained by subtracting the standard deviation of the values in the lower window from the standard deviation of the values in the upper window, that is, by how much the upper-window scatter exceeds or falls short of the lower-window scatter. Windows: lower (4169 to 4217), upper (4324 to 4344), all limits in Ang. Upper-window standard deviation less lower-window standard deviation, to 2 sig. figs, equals -0.14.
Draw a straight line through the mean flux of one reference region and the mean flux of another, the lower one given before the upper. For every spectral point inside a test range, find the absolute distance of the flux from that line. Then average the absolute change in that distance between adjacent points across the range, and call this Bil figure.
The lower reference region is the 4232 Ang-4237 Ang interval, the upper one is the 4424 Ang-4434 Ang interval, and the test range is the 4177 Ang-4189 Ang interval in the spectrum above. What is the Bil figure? 0.11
